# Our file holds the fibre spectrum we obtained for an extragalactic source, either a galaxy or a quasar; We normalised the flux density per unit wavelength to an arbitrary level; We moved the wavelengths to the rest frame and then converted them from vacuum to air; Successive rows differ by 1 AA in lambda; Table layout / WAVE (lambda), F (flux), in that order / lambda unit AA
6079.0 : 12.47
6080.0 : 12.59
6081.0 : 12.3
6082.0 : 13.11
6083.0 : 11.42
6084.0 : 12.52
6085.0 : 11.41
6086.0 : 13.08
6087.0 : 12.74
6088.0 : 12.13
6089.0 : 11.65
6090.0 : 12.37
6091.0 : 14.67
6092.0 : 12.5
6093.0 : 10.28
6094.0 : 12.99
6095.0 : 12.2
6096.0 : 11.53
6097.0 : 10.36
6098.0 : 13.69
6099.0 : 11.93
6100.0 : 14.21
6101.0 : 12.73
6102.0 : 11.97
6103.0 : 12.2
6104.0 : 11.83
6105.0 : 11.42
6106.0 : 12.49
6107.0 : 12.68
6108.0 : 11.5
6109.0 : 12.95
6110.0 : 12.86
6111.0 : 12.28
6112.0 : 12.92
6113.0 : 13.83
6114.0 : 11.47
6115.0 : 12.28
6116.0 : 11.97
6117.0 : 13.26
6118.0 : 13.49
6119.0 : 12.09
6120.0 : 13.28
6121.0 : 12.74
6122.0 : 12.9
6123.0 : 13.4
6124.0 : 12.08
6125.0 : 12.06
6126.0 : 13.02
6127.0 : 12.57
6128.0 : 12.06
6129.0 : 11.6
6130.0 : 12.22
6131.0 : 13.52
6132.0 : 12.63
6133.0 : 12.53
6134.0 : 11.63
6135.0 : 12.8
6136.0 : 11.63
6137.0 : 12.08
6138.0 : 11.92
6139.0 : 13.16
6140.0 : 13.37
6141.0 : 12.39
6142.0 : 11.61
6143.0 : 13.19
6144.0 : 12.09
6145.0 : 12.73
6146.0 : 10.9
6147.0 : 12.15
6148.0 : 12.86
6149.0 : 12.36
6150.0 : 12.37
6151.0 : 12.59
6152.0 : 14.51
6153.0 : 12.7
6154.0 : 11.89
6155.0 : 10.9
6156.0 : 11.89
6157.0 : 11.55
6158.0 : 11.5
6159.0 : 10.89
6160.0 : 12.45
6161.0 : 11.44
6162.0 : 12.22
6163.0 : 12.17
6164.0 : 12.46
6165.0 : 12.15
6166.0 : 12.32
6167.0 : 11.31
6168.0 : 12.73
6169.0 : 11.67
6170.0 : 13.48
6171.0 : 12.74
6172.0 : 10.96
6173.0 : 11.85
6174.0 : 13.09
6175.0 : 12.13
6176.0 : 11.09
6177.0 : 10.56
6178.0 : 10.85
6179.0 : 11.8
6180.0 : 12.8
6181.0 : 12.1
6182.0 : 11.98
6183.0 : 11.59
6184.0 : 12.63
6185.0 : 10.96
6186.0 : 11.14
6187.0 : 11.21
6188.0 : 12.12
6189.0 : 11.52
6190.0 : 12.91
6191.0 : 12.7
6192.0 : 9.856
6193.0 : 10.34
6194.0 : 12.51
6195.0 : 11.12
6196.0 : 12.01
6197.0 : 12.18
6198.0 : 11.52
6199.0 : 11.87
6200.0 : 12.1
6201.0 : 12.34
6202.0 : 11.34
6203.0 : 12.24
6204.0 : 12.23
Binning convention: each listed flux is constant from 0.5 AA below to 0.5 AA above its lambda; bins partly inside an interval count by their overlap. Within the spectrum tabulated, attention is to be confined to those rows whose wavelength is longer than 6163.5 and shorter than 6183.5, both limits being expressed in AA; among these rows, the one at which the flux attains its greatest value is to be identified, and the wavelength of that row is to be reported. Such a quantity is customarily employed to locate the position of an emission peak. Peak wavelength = 6170.0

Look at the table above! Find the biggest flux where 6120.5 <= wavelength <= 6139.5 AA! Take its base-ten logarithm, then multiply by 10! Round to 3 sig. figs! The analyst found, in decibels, 11.3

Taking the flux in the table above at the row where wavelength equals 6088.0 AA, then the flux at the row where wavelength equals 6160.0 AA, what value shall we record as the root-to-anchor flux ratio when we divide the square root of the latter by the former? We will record 0.291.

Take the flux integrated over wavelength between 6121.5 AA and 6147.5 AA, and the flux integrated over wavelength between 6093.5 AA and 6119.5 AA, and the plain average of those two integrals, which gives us 323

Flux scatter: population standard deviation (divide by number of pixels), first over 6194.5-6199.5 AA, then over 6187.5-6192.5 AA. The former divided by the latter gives 0.35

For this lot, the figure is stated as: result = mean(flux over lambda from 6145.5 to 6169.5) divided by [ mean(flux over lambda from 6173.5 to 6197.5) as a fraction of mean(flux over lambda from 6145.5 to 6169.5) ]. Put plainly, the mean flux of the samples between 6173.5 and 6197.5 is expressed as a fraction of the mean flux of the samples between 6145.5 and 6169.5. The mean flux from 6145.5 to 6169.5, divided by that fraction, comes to 12.5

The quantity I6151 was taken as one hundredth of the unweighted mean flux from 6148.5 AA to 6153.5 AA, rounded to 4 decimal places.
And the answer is 0.1291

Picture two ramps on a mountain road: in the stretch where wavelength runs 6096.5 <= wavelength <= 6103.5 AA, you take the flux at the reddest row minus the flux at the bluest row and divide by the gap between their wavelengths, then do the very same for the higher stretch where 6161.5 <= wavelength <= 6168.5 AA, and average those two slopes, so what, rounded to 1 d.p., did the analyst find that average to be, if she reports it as 0.2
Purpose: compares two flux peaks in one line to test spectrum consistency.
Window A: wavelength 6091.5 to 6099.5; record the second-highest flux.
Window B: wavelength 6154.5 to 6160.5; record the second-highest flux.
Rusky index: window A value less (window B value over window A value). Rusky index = 12.1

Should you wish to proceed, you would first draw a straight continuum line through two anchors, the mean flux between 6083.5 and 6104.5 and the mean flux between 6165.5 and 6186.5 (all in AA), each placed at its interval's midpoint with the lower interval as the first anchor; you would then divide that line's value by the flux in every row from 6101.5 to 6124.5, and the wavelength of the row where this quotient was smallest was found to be 6113.0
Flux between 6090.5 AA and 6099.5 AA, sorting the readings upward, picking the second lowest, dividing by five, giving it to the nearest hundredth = 2.07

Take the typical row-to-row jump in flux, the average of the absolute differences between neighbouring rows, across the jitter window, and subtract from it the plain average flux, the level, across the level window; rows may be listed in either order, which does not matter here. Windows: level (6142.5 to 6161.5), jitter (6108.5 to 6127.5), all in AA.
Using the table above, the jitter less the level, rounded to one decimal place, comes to -11.4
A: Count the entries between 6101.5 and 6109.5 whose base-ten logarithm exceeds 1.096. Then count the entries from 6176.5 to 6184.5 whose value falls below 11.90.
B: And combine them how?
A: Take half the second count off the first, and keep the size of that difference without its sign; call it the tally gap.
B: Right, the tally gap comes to 1.0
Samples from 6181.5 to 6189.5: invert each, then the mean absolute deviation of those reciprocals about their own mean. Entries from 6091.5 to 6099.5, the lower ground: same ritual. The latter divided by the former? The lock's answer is 2.1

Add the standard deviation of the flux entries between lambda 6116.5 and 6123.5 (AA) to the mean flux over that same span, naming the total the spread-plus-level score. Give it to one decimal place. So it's 13.5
